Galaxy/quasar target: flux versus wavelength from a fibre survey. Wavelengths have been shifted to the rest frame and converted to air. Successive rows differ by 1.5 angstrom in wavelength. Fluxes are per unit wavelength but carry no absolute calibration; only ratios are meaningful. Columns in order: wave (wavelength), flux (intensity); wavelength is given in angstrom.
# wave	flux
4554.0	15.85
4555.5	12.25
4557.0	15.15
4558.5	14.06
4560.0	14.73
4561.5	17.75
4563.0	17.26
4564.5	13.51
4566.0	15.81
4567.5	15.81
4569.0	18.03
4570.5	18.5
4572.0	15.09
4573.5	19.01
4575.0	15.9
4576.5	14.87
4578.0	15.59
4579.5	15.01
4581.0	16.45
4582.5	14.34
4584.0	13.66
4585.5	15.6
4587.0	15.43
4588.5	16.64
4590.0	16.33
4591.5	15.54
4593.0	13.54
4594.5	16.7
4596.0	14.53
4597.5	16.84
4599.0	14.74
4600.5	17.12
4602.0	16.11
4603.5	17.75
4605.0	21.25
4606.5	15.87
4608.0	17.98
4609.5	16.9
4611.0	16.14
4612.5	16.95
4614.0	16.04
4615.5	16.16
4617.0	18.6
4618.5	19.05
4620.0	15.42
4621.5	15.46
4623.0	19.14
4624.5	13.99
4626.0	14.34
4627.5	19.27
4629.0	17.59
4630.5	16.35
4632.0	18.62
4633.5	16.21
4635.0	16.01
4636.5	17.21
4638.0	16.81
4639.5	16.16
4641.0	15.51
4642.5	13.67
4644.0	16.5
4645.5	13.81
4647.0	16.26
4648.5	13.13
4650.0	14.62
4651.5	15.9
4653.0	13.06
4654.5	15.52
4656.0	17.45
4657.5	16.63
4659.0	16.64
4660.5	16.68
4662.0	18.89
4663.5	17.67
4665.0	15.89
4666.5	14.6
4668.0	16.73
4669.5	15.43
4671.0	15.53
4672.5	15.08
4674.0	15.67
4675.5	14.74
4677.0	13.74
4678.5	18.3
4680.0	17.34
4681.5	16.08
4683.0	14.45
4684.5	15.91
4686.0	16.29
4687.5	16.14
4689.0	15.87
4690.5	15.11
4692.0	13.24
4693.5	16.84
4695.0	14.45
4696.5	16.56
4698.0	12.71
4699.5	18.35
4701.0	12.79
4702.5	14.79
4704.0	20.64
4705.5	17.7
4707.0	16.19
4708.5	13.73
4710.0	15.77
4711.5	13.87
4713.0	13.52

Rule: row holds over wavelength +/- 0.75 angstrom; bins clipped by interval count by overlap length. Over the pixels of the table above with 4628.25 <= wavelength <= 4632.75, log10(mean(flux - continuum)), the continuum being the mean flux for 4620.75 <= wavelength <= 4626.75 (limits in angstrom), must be 0.3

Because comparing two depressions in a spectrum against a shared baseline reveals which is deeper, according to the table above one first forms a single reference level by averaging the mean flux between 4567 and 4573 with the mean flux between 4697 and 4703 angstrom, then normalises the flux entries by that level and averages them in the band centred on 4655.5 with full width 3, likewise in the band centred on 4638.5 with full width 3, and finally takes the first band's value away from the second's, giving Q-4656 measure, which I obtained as 0.00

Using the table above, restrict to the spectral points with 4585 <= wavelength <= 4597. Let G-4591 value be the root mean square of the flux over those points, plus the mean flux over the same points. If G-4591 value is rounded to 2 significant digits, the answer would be 31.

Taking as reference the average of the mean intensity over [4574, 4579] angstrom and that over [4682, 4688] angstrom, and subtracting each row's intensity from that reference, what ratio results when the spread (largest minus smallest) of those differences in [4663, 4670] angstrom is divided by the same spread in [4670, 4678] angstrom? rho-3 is 1.59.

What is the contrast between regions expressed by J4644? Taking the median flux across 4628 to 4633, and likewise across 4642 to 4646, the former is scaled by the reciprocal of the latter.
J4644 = 1.27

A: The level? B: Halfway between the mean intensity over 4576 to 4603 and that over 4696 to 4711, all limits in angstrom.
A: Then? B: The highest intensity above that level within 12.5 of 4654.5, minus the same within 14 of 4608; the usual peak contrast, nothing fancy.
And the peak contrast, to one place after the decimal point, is -2.4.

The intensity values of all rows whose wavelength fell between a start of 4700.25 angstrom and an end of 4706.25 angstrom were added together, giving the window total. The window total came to 66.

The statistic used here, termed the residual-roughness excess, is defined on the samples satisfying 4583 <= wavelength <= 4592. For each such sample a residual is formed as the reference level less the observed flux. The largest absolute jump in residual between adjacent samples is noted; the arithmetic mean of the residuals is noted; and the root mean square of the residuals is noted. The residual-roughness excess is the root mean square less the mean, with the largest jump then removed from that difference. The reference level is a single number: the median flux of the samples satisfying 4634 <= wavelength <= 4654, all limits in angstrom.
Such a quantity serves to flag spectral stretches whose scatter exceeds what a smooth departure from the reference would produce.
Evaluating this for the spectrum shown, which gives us -1.3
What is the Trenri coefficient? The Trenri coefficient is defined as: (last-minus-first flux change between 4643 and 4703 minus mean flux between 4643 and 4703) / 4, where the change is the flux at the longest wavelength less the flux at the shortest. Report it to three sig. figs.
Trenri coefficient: -4.34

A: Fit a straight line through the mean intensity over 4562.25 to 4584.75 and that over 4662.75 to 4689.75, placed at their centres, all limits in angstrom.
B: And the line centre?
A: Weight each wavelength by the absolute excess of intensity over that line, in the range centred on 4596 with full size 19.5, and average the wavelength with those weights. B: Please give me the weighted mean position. 4599.0 angstrom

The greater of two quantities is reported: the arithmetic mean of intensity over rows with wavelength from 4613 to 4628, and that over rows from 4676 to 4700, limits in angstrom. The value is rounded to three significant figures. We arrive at 16.7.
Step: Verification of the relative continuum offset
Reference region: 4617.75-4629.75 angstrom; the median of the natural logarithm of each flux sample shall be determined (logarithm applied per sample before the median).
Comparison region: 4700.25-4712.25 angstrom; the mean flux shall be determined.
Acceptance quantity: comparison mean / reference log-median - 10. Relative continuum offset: -4.40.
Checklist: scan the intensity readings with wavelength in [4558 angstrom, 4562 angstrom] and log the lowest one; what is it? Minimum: 14.06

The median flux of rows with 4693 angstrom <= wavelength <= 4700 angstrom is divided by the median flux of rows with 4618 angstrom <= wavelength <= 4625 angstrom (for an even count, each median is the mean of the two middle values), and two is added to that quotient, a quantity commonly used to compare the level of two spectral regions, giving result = 3.07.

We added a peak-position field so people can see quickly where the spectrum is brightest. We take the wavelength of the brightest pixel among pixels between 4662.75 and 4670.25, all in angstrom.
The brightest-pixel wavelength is 4663.5 angstrom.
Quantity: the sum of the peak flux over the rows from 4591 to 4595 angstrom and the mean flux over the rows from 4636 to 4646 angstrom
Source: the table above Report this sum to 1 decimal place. 32.4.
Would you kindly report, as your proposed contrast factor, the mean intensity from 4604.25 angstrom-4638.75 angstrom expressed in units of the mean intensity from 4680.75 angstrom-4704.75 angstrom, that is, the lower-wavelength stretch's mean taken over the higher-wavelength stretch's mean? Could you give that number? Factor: 1.09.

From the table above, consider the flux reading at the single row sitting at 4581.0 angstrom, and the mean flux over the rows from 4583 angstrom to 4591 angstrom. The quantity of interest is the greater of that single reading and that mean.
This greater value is 16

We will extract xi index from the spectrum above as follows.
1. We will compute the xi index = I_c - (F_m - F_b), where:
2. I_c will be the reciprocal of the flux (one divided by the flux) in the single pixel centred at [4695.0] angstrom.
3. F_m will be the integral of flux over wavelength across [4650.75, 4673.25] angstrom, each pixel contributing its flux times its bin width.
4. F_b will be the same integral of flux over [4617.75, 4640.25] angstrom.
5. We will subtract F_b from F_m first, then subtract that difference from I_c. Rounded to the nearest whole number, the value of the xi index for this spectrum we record 15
